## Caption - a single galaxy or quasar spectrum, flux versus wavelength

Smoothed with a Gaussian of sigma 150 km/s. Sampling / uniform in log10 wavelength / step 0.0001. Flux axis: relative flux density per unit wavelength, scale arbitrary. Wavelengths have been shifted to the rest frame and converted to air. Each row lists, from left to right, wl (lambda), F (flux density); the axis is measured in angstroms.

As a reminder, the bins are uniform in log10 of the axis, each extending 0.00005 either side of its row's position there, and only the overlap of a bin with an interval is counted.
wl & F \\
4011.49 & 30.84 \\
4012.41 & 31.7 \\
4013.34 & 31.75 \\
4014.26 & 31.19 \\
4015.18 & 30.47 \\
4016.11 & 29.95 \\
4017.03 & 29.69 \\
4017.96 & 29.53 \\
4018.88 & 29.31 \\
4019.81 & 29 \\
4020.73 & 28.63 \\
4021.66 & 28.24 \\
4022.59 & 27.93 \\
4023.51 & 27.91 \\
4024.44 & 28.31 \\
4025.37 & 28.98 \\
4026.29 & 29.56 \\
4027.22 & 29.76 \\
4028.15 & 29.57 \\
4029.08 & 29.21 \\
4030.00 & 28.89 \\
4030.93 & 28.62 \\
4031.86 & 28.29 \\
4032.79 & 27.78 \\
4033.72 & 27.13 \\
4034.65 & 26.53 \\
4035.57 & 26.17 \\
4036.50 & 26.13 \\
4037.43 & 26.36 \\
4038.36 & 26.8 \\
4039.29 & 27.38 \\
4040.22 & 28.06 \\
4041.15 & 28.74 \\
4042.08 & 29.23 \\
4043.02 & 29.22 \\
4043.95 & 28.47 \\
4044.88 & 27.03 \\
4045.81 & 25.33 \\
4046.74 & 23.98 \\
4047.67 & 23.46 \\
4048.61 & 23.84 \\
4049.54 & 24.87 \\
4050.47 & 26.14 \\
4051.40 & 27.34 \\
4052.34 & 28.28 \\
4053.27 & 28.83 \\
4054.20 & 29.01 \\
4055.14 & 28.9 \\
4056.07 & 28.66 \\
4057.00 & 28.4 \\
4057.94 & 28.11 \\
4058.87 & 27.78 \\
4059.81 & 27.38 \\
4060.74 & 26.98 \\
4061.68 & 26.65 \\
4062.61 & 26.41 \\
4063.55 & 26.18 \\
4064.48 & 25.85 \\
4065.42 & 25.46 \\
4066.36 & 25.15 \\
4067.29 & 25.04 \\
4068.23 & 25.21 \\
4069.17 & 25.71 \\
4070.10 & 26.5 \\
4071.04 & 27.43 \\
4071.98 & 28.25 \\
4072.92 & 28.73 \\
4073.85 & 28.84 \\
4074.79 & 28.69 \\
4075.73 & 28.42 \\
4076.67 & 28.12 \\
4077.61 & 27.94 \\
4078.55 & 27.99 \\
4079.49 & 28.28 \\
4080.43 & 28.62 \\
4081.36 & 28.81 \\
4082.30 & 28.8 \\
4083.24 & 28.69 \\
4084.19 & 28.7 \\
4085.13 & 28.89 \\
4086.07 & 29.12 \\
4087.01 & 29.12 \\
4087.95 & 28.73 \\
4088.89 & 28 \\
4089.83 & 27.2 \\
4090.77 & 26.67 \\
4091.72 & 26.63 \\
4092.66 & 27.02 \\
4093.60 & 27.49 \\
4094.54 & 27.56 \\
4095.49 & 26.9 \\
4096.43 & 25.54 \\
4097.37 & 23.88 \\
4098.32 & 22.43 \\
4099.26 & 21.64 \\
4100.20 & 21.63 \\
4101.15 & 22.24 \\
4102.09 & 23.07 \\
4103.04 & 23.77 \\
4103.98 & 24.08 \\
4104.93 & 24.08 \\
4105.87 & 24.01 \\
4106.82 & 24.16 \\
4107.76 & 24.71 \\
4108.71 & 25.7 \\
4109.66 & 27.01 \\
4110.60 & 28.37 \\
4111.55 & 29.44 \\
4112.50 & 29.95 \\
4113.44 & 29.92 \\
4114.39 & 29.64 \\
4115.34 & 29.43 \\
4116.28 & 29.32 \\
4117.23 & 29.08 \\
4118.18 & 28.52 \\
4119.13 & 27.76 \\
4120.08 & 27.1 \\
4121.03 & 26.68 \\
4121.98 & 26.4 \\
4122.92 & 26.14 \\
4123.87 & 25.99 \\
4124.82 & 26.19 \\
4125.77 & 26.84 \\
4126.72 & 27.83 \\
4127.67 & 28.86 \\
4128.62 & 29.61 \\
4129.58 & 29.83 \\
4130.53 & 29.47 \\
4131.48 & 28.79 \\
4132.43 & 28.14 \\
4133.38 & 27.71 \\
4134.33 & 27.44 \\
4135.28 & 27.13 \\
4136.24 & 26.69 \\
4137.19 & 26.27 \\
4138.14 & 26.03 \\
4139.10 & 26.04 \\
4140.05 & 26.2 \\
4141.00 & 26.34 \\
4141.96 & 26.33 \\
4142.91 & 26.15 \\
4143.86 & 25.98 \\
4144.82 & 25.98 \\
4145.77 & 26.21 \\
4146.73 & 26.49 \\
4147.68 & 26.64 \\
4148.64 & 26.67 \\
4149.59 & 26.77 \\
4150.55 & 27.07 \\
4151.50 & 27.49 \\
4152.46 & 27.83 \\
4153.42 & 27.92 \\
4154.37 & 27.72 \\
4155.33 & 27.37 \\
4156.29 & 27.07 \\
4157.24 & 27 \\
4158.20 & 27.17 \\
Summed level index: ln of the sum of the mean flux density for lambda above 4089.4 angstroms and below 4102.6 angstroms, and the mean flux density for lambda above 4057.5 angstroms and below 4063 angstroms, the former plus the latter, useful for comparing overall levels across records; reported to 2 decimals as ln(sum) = 3.96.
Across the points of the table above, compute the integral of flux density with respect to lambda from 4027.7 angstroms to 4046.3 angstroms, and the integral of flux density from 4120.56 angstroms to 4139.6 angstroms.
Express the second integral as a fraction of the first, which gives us 1.01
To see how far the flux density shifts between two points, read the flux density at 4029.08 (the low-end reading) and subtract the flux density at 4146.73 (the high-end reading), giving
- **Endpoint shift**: 2.7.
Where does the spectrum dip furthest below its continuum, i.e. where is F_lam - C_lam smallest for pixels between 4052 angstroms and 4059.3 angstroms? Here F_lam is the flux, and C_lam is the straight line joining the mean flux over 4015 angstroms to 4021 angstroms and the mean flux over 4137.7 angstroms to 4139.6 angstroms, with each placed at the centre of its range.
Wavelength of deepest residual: 4058.87 angstroms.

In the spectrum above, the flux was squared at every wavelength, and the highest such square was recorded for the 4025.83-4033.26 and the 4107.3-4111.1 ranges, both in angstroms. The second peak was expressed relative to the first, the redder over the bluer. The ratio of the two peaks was 0.91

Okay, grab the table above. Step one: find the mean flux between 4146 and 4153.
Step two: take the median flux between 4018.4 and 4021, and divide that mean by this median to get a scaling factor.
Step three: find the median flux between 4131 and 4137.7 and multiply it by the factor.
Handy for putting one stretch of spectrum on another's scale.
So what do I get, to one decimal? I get 25.5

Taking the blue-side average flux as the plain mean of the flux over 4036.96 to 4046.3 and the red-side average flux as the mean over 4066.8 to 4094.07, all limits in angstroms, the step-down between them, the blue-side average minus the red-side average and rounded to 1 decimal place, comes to -0.2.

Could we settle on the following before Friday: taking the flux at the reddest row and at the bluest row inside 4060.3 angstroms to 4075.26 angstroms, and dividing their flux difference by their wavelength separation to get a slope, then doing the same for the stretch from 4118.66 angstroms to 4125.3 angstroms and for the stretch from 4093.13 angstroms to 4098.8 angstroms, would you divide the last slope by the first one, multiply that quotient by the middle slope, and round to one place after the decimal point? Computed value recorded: 2.4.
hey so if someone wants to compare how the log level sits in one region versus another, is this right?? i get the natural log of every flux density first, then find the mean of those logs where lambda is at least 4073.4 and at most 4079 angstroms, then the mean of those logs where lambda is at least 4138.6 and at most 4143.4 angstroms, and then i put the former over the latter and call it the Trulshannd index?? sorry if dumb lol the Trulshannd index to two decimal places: 1.02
